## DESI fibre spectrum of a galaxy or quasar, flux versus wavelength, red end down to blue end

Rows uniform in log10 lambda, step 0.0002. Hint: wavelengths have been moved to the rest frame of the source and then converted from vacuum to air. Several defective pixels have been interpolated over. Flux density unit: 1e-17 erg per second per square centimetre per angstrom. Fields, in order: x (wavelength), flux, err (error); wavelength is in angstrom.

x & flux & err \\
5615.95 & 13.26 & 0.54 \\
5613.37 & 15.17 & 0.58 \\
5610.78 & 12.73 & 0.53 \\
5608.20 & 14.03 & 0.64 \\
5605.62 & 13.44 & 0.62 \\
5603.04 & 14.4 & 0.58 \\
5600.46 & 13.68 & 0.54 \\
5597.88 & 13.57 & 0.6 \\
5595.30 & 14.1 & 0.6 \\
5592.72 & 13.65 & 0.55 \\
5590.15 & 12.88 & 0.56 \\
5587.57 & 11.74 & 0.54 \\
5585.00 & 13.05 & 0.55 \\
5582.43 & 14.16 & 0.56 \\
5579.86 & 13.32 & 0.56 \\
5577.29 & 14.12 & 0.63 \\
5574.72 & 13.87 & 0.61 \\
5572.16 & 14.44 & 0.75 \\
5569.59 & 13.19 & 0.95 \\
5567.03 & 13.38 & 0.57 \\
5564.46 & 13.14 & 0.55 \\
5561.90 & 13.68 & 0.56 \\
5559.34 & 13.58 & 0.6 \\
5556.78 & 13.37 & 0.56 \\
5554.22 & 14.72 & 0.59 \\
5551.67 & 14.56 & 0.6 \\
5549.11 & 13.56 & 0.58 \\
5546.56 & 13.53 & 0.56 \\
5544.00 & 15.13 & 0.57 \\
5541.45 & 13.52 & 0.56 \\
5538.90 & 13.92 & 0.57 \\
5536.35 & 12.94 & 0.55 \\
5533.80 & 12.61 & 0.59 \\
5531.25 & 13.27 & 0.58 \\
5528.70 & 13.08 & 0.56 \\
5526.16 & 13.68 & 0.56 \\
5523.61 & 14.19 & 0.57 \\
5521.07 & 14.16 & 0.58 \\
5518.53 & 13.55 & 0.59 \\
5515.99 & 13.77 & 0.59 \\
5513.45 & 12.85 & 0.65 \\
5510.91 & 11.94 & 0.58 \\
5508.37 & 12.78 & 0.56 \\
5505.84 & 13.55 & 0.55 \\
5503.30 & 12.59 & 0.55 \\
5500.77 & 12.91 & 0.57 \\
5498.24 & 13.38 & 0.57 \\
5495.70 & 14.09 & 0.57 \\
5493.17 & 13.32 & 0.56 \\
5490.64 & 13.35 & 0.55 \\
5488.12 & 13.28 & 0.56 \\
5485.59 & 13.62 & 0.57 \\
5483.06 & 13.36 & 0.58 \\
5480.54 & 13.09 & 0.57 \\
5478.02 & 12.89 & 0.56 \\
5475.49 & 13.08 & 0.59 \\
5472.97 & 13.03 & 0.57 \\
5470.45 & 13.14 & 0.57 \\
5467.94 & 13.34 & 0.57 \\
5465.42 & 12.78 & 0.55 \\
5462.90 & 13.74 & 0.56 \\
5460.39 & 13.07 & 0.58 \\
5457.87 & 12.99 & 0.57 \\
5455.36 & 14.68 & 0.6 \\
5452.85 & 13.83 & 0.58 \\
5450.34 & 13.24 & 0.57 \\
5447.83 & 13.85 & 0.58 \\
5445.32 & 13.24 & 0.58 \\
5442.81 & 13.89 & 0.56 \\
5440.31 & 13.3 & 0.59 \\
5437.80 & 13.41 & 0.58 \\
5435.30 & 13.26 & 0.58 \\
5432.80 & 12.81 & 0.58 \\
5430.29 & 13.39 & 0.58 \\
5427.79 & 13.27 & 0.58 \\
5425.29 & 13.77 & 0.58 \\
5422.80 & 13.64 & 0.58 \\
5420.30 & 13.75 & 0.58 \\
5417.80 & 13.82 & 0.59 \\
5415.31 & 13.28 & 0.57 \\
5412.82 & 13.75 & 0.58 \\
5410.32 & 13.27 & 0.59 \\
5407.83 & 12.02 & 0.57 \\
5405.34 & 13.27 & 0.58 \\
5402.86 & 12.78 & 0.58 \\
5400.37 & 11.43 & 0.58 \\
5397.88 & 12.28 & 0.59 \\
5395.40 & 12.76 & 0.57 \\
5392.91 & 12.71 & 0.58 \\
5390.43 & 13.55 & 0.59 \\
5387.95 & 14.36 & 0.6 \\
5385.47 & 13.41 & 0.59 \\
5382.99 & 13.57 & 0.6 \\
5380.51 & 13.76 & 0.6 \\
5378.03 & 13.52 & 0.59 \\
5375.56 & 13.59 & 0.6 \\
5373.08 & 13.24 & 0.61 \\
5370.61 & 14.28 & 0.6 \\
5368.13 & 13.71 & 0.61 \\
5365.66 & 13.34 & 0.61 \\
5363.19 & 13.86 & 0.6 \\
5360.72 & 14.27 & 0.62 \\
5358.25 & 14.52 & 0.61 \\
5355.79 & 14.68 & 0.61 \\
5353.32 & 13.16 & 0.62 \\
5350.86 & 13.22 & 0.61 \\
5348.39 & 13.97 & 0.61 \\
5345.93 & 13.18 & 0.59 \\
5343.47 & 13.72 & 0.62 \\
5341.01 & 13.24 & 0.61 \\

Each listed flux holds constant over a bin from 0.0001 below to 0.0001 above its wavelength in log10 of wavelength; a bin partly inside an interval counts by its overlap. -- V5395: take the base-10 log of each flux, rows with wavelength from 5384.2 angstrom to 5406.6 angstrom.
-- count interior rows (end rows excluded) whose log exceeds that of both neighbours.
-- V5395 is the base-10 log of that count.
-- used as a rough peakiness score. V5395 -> 0.30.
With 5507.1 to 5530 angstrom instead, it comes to 0.30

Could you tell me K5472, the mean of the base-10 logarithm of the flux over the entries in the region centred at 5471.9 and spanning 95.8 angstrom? 1.12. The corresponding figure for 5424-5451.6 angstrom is 1.13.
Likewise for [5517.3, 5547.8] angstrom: 1.13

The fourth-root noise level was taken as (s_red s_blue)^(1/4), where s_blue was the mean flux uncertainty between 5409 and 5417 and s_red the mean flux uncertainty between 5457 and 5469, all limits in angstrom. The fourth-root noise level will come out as 0.757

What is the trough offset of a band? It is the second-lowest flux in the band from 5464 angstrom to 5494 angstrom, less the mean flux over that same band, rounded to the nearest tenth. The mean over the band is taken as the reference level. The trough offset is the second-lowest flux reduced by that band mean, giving -0.3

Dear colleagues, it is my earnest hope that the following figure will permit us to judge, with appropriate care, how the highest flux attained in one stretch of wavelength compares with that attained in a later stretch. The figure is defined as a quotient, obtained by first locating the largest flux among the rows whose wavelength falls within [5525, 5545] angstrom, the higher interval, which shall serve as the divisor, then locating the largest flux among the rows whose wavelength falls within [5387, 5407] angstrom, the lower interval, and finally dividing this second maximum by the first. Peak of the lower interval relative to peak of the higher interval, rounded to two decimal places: 0.95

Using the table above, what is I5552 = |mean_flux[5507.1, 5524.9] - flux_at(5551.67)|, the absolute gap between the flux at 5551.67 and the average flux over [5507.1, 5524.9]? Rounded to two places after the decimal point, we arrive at 1.24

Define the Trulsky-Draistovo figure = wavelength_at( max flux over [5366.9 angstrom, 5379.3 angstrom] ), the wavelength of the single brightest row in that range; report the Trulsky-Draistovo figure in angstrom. 5370.61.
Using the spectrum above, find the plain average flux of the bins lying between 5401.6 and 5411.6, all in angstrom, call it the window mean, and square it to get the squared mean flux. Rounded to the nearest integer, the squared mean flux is 165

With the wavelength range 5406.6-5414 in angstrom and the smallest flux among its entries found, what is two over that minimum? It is 0.166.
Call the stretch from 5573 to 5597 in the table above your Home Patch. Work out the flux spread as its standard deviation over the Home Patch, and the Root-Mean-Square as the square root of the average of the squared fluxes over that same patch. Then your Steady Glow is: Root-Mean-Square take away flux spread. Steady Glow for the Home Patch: 12.7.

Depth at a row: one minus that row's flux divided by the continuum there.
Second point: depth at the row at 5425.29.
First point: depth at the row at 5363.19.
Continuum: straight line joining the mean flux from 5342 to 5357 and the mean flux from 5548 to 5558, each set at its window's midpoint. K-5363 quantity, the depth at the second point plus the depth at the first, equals -0.01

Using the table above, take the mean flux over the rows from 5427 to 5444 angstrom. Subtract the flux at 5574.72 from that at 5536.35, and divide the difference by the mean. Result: -0.070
